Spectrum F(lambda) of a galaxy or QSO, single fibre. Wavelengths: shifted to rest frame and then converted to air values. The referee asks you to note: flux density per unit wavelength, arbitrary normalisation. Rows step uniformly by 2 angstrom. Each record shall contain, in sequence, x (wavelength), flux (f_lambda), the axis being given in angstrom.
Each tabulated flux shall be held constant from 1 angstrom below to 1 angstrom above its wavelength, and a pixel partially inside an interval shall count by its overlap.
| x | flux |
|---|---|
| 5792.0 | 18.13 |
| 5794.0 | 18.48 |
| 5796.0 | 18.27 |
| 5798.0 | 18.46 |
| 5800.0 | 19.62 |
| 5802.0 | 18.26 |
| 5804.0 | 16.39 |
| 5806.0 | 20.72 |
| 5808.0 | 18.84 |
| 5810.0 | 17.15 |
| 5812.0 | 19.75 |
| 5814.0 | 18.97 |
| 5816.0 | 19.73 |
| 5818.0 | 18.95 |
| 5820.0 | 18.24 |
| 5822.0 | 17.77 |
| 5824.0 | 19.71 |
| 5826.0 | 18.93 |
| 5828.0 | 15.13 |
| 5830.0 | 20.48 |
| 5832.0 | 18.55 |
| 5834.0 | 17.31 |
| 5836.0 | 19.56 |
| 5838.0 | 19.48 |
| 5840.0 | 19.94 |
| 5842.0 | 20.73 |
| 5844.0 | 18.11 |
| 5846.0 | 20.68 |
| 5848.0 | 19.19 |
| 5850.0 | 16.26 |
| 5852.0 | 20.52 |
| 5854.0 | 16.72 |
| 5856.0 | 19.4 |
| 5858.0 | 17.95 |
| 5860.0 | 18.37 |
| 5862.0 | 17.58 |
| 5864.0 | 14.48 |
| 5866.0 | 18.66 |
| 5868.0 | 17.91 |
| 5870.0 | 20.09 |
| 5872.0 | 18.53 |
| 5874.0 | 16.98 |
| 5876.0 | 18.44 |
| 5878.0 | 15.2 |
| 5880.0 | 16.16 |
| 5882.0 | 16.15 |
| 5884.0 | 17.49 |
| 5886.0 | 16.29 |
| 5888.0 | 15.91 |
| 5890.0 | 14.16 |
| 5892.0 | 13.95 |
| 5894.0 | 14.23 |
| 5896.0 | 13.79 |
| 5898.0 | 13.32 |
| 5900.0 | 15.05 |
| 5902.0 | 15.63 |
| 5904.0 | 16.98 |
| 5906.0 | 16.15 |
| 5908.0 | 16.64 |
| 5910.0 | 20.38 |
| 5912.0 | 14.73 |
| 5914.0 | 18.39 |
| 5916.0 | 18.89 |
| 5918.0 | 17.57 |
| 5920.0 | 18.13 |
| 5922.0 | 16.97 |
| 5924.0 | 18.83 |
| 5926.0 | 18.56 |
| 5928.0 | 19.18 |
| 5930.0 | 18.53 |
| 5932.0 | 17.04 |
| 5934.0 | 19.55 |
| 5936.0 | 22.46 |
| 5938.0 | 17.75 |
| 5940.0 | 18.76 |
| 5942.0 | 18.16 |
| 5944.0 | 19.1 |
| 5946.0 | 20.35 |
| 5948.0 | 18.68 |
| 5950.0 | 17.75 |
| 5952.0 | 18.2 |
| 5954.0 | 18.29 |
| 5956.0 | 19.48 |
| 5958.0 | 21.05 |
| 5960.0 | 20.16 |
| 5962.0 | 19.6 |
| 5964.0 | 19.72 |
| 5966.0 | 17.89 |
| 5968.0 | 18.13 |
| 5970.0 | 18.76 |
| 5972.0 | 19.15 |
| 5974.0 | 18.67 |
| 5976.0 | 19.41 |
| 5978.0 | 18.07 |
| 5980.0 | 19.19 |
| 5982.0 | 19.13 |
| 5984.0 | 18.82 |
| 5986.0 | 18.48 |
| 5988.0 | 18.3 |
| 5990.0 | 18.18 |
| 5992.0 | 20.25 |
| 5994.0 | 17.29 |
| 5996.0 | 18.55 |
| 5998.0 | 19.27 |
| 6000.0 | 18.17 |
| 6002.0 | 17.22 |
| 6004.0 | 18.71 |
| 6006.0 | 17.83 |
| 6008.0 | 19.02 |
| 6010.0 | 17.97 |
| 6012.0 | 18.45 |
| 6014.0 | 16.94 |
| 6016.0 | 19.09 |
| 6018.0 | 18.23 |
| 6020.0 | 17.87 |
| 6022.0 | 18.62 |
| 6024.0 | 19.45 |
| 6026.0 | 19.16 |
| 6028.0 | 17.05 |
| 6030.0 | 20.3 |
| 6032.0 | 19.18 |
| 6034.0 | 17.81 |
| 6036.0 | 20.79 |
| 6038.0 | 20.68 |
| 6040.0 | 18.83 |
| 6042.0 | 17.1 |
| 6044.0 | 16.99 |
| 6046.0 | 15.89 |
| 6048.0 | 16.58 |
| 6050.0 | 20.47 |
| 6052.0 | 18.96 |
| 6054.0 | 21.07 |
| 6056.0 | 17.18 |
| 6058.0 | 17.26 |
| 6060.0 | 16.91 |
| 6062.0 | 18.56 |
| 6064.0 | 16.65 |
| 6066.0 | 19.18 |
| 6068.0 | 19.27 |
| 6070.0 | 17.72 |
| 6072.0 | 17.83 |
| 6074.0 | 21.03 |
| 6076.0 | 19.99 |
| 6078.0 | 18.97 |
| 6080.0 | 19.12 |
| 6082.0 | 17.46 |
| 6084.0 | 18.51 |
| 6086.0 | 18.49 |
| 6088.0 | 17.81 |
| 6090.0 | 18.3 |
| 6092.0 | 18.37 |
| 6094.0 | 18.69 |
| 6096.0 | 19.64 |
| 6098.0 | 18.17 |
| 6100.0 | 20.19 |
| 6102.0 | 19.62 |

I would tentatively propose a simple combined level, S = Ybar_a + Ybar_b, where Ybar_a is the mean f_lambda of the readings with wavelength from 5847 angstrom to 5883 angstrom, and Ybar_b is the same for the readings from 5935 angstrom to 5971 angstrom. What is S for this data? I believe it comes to 36.8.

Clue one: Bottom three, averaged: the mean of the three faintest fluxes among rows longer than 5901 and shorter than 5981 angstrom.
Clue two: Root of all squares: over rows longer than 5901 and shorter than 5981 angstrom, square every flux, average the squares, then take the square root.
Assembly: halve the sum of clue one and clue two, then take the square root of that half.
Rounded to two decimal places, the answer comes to 4.13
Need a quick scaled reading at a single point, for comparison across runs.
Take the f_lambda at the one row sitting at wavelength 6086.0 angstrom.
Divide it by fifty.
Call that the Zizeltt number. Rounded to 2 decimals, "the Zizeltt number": 0.37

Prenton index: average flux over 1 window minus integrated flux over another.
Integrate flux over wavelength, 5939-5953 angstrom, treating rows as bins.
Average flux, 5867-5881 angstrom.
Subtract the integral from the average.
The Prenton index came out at -244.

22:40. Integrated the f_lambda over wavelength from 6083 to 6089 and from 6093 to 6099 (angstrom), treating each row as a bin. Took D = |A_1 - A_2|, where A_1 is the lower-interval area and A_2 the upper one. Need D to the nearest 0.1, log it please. 3.4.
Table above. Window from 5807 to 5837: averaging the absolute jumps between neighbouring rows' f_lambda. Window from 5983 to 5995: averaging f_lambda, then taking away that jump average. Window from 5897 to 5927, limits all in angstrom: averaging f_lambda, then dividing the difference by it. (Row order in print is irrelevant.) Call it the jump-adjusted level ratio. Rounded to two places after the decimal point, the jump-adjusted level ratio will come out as 0.98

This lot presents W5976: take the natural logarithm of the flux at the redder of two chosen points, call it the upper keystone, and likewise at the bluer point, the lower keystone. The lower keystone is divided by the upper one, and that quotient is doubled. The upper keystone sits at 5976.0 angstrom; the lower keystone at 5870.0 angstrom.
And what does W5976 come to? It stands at 2.02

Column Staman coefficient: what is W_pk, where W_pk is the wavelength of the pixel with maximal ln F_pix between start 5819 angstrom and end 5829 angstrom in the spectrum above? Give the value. 5824.0 angstrom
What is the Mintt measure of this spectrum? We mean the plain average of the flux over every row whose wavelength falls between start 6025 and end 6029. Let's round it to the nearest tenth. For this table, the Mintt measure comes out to 18.1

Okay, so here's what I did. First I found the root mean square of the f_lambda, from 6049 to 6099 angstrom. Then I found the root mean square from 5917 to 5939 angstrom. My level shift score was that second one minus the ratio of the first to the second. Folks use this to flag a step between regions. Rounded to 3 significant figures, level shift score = 17.7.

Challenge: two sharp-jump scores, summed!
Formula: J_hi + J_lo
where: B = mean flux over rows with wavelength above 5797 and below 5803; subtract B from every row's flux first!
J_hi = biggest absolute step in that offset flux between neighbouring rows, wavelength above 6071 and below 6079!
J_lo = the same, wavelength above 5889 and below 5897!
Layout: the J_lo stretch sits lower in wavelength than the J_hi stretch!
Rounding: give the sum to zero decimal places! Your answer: 4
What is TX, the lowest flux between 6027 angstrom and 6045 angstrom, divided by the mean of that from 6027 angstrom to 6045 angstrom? 0.91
